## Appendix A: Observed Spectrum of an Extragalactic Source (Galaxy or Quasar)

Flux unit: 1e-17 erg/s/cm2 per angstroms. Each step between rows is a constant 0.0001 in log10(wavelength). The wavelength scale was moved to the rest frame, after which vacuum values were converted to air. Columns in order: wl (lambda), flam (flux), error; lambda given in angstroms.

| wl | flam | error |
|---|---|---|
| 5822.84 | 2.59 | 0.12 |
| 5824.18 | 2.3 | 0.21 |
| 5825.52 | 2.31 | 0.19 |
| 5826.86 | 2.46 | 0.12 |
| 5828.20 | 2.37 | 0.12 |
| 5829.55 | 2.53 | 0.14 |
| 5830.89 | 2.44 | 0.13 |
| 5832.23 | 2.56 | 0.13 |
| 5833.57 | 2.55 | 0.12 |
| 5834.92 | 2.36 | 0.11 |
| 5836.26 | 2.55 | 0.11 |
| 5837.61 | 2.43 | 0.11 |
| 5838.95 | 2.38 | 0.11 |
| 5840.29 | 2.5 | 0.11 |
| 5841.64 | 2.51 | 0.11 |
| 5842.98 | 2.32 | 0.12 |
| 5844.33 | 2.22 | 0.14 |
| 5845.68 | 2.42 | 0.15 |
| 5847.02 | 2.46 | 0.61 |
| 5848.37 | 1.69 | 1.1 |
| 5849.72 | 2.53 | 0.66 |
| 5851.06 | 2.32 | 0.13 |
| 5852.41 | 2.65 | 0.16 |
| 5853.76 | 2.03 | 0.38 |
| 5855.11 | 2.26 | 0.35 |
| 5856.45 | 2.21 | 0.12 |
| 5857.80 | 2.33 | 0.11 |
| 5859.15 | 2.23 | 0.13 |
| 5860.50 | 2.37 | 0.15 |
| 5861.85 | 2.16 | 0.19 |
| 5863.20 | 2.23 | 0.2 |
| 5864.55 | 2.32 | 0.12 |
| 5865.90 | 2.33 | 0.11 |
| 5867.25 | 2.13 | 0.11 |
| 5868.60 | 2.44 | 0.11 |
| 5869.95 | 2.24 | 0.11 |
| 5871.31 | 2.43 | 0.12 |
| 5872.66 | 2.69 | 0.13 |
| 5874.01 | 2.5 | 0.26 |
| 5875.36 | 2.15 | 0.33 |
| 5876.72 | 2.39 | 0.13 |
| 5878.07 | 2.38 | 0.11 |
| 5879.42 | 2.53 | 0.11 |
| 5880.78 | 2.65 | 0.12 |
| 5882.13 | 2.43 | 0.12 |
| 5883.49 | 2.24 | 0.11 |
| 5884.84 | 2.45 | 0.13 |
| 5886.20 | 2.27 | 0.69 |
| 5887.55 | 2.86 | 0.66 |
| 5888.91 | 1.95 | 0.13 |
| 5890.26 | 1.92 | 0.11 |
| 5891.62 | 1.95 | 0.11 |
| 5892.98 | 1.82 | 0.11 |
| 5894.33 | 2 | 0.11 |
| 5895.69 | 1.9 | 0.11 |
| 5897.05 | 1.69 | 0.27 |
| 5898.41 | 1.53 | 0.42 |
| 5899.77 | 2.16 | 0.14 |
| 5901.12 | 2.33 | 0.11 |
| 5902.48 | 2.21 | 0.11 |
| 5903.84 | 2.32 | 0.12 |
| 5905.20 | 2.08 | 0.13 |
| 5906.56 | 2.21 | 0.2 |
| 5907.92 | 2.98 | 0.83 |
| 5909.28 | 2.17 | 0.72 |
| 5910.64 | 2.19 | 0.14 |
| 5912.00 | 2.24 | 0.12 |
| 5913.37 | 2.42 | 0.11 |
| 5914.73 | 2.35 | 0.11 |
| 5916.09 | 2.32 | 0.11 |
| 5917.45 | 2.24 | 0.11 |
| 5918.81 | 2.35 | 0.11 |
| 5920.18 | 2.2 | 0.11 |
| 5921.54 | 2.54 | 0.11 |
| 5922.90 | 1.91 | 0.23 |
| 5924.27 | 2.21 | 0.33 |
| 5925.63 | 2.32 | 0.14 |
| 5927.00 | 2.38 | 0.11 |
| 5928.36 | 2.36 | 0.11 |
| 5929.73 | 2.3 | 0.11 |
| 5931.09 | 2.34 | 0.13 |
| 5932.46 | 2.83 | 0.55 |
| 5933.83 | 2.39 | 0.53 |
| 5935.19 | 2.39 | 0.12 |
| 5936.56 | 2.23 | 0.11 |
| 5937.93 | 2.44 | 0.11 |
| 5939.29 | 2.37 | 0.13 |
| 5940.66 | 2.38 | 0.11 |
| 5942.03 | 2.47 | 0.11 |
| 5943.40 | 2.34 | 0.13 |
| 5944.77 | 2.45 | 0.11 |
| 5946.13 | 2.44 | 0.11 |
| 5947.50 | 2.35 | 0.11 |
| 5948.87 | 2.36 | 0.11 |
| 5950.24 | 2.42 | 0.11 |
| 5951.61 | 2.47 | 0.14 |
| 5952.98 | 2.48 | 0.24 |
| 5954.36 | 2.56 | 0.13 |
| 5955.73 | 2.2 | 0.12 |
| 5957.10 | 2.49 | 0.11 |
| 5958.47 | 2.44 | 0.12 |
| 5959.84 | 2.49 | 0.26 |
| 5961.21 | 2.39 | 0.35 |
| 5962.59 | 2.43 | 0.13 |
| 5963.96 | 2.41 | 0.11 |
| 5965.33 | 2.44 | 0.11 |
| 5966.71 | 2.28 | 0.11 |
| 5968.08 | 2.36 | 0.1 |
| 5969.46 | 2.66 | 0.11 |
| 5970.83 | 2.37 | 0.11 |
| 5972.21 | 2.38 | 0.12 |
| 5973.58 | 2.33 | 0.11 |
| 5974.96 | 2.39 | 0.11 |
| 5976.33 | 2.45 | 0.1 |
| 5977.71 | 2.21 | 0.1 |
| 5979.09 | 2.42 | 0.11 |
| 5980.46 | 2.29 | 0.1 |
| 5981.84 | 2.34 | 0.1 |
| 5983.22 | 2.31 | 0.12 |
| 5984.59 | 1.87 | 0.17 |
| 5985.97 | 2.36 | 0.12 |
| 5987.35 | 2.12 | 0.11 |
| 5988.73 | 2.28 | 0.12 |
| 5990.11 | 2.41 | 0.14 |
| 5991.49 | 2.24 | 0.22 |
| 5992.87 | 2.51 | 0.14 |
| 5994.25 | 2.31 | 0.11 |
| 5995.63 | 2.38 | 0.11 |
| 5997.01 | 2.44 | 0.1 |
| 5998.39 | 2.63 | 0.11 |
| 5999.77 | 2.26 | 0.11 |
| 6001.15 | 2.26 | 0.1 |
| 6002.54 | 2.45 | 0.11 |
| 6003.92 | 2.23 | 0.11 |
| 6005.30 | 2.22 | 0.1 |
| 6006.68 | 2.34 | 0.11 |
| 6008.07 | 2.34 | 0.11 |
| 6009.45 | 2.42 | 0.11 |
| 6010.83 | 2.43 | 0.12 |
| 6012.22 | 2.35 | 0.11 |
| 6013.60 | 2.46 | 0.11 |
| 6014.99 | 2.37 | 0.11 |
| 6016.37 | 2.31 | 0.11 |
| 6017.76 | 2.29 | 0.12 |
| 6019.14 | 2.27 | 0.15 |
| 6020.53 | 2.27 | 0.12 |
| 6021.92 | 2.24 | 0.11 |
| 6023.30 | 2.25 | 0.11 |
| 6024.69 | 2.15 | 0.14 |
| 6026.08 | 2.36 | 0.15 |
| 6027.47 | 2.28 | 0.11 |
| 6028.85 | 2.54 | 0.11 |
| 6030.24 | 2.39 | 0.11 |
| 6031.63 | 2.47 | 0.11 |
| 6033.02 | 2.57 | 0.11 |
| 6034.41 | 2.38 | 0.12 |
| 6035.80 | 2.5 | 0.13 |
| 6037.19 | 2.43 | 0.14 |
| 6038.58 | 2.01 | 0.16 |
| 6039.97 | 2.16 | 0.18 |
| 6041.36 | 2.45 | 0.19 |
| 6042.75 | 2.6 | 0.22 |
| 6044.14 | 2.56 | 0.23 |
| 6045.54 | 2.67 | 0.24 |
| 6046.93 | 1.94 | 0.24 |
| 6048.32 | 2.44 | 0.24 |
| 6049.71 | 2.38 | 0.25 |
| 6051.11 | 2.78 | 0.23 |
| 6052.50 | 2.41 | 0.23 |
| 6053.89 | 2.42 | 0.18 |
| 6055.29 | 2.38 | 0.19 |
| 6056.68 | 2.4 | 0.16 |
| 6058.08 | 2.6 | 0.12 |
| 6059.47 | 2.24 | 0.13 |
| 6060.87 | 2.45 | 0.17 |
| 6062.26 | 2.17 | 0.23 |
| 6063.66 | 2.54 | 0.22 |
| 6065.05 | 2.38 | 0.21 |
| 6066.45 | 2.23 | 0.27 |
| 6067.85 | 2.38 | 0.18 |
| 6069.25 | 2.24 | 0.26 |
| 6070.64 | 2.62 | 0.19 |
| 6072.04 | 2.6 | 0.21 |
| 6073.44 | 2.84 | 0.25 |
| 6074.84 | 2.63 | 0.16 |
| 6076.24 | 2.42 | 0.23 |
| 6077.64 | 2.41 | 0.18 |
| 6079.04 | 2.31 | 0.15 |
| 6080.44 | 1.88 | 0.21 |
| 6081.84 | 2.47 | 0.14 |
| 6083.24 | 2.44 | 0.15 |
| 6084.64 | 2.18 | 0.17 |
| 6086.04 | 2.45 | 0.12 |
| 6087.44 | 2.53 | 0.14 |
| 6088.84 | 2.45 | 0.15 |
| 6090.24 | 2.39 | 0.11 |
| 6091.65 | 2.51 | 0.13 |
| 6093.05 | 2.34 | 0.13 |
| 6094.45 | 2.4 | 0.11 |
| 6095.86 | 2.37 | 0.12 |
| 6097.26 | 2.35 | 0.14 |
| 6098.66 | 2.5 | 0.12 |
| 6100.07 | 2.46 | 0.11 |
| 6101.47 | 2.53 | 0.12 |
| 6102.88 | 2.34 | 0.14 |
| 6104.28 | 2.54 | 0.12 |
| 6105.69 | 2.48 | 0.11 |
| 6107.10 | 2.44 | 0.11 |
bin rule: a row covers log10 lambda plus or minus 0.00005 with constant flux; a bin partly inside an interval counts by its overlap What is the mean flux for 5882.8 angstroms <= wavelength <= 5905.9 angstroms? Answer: 2.10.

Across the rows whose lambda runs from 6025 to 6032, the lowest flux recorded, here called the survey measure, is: 2.28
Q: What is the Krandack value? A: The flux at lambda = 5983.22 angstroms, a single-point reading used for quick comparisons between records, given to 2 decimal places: 2.31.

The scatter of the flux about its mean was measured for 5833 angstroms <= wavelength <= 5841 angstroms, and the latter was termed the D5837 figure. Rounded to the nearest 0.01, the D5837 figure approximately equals 0.08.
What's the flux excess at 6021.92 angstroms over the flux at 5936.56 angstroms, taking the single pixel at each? 0.01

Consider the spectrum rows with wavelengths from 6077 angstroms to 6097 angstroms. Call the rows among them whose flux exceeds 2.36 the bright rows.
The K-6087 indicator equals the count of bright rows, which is 10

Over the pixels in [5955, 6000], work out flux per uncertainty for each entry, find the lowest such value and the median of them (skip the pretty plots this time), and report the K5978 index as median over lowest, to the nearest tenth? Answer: 3.1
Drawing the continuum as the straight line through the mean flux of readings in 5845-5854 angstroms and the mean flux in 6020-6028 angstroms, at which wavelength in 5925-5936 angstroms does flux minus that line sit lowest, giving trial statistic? 5929.73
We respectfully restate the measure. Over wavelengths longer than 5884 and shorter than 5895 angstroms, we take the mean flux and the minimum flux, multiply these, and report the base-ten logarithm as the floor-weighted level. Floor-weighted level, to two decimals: 0.59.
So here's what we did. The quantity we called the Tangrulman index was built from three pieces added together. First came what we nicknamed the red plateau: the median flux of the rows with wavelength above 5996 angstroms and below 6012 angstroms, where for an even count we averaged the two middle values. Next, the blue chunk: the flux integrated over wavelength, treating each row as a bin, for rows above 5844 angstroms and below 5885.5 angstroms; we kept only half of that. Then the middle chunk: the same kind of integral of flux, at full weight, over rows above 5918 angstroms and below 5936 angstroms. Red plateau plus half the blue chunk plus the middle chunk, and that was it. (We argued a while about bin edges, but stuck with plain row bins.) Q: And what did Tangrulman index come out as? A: 93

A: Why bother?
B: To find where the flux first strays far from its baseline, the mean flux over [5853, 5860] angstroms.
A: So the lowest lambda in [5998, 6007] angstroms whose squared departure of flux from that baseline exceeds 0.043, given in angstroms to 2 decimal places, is 5998.39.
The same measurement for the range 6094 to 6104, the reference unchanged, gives 6098.66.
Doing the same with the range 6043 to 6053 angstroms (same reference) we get 6044.14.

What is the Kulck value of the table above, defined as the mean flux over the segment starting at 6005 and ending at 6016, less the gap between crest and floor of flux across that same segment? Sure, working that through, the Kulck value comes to 2.13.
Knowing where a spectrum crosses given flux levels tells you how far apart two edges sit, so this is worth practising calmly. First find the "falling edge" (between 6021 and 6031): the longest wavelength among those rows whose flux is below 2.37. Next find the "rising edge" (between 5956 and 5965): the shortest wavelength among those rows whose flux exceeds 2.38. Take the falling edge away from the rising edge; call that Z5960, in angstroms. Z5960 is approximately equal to -70.4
